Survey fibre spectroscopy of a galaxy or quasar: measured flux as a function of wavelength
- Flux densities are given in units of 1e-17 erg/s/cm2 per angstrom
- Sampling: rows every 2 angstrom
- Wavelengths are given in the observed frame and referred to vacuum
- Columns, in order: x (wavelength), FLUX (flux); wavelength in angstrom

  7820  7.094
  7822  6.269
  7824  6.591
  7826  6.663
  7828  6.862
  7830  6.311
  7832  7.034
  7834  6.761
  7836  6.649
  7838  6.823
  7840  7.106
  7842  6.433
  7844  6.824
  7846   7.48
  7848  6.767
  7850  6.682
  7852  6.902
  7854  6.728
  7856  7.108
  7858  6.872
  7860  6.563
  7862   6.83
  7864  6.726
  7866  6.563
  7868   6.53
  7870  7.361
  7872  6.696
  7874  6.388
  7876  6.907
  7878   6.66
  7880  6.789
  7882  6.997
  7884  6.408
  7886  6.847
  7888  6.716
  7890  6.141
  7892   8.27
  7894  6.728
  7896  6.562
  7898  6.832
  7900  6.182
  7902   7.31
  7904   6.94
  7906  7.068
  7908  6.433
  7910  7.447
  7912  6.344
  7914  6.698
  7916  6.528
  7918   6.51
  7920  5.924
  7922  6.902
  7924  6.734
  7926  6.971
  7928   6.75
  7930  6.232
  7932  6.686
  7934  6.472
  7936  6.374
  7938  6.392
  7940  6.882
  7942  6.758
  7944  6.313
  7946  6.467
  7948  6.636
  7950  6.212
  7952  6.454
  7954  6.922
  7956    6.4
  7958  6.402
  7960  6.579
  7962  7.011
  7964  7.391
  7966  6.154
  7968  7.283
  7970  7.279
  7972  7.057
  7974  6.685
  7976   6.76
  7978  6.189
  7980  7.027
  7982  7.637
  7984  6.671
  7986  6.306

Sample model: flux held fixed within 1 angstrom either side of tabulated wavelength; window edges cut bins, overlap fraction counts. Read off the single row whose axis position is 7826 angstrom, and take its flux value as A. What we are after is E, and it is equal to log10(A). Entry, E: 0.824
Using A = 6.663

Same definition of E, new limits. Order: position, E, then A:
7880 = 0.832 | 6.789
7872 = 0.826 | 6.696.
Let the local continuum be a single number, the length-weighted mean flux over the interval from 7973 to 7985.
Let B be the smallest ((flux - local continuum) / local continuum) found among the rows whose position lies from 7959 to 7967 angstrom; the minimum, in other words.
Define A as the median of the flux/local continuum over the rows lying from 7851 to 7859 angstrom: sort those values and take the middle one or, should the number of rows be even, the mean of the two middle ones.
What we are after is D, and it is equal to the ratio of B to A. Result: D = -0.10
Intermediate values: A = 1.01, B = -0.10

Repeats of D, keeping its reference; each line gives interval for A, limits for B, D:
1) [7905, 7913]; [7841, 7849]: -0.06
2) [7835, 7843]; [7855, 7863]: -0.04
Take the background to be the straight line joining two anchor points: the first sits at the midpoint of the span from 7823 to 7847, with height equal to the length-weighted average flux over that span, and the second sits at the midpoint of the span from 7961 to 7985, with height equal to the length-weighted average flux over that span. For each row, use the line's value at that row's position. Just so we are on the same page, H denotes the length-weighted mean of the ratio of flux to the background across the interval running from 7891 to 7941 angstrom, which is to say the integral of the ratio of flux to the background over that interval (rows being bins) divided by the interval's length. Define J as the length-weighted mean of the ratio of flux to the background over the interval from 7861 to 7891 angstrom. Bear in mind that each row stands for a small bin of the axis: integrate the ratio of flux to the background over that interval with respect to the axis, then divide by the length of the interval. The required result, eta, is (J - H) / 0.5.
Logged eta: 0.00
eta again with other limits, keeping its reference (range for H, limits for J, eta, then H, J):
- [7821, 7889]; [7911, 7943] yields -0.07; 0.99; 0.95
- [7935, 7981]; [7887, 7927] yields 0.04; 0.97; 0.99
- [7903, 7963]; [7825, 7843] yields 0.06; 0.96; 0.99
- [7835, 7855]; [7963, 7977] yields 0.00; 1.01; 1.00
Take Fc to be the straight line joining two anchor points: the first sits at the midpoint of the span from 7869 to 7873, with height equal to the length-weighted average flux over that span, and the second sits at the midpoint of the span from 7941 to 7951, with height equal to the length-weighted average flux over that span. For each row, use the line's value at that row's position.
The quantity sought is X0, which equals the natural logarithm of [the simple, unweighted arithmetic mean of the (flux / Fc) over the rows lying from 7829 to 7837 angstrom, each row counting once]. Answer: -0.088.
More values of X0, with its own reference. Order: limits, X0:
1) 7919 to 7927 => -0.002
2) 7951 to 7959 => 0.021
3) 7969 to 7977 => 0.101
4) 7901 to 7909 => 0.023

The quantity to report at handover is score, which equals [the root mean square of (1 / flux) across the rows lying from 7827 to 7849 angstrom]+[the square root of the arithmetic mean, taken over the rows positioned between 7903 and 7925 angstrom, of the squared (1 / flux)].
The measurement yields 0.297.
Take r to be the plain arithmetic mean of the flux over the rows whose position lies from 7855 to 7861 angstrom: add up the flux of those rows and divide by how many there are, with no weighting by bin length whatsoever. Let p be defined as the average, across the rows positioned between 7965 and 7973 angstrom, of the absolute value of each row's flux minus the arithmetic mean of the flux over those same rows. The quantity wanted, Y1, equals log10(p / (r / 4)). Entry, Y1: -0.64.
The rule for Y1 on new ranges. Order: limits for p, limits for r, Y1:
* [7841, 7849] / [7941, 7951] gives -0.73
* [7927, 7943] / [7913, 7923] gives -0.91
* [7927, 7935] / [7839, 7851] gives -0.97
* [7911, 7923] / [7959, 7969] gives -0.87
